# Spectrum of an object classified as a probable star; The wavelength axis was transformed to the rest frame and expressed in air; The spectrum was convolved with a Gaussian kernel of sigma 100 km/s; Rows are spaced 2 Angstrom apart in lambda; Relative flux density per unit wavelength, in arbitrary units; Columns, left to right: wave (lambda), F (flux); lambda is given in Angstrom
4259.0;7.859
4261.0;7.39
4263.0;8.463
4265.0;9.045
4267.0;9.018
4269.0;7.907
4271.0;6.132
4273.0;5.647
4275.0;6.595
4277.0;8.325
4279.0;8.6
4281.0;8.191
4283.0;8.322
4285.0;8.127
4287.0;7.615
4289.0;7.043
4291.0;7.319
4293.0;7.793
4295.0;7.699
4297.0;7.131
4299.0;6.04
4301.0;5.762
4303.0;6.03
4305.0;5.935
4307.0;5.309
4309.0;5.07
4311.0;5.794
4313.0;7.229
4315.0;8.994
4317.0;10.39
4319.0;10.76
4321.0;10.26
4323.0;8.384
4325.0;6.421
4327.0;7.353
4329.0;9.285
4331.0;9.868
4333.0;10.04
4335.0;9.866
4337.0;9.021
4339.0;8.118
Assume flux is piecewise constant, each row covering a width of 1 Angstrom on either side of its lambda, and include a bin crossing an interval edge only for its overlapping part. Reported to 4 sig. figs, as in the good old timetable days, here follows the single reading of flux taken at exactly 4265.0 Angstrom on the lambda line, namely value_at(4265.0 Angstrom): 9.045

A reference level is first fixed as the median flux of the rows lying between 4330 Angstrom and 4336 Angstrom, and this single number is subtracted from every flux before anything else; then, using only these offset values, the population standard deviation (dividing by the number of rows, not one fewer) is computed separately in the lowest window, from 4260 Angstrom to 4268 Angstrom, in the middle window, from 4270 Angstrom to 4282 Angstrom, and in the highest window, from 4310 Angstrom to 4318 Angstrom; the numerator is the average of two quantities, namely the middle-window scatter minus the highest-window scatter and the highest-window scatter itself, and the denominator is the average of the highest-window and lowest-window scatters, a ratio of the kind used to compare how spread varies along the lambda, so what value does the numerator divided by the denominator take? 0.5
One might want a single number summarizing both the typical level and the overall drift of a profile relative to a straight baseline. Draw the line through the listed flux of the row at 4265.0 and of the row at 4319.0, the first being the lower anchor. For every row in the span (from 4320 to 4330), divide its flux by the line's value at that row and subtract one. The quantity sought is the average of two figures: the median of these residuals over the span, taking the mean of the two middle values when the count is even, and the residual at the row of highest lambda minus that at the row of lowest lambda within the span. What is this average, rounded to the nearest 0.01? -0.17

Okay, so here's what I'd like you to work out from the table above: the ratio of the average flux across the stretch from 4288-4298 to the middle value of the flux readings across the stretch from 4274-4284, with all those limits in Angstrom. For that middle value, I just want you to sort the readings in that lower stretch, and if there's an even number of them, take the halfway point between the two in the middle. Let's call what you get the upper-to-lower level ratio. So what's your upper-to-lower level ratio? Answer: 0.9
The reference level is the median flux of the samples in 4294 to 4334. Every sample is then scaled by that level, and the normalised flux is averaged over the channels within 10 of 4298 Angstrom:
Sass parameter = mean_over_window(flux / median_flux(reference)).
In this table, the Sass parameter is 0.91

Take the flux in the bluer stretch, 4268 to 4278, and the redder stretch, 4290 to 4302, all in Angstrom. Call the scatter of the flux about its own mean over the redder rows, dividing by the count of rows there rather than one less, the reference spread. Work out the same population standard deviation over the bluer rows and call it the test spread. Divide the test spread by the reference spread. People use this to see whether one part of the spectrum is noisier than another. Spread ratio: 1.31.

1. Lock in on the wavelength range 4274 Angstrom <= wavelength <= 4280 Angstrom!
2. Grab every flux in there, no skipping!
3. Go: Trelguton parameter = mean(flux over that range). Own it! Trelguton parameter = 7.8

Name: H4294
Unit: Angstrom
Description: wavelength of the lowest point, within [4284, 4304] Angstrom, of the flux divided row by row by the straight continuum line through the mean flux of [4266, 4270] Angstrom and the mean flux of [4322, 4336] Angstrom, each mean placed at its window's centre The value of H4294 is 4301.0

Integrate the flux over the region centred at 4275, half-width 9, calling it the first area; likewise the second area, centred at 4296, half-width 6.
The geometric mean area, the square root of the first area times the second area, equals 107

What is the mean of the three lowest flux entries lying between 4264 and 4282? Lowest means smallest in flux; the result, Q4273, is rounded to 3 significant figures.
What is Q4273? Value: 6.12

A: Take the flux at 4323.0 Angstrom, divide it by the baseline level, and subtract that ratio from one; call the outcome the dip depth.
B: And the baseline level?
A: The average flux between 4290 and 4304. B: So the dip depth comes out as -0.23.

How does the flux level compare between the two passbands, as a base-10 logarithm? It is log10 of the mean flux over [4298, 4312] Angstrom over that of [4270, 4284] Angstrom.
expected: -0.11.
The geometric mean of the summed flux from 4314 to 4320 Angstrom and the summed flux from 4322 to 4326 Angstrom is 21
